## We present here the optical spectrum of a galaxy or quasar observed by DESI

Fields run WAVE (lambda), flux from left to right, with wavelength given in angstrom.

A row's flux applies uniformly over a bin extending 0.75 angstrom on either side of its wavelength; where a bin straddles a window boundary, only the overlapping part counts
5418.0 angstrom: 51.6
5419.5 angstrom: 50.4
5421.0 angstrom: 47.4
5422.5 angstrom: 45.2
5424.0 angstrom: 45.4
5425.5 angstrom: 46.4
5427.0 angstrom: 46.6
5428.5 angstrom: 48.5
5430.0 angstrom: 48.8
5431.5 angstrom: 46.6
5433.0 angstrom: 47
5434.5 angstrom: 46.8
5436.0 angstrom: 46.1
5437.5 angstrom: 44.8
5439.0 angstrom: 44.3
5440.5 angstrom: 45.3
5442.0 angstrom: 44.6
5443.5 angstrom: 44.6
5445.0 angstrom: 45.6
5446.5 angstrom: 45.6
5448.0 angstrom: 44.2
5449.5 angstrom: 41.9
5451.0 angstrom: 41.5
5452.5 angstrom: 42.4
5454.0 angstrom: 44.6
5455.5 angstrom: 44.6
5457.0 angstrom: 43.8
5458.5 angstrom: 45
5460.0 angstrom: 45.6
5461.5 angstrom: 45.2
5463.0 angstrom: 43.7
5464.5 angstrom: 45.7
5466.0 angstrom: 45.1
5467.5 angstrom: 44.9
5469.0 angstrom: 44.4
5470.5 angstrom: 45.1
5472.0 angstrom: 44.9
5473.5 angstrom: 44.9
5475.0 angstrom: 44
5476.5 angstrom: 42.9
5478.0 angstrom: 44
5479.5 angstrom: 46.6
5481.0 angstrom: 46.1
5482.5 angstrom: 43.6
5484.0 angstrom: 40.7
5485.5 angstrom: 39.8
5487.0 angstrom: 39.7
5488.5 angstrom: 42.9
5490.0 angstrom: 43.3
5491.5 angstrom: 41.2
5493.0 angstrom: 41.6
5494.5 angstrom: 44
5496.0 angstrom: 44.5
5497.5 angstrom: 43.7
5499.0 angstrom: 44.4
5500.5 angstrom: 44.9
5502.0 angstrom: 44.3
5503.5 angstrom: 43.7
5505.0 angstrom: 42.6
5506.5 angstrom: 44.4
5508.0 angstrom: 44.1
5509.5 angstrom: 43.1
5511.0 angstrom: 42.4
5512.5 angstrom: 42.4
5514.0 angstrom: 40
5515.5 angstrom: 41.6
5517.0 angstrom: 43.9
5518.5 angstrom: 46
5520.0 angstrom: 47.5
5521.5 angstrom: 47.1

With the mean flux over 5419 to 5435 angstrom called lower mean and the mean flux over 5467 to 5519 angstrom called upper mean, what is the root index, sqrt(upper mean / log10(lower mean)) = 5.09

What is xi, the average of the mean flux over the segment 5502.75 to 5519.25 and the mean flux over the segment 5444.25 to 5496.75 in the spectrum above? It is 43.5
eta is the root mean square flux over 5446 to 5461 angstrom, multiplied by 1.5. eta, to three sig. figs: 65.9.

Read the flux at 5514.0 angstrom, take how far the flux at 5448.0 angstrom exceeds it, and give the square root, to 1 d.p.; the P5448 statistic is 2.0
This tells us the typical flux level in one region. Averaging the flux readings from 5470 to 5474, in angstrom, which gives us 45.0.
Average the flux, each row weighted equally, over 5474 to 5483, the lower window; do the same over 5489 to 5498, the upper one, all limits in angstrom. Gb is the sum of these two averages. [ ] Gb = 87.6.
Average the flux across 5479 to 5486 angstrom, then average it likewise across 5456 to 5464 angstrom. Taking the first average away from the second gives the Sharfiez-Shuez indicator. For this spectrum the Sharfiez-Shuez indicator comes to 1.3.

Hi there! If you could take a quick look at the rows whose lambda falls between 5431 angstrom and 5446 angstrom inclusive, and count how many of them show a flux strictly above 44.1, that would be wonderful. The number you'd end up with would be 10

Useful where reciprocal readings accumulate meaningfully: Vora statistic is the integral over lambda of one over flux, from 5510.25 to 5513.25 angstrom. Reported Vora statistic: 0.071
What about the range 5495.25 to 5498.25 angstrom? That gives 0.068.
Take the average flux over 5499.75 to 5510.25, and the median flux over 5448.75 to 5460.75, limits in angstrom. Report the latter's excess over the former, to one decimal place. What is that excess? 0.3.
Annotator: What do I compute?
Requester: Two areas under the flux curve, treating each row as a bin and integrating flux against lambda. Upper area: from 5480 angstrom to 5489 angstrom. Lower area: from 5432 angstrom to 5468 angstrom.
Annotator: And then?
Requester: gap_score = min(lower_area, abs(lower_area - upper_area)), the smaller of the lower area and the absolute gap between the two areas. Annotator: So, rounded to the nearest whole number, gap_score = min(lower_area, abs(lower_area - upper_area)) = 1230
